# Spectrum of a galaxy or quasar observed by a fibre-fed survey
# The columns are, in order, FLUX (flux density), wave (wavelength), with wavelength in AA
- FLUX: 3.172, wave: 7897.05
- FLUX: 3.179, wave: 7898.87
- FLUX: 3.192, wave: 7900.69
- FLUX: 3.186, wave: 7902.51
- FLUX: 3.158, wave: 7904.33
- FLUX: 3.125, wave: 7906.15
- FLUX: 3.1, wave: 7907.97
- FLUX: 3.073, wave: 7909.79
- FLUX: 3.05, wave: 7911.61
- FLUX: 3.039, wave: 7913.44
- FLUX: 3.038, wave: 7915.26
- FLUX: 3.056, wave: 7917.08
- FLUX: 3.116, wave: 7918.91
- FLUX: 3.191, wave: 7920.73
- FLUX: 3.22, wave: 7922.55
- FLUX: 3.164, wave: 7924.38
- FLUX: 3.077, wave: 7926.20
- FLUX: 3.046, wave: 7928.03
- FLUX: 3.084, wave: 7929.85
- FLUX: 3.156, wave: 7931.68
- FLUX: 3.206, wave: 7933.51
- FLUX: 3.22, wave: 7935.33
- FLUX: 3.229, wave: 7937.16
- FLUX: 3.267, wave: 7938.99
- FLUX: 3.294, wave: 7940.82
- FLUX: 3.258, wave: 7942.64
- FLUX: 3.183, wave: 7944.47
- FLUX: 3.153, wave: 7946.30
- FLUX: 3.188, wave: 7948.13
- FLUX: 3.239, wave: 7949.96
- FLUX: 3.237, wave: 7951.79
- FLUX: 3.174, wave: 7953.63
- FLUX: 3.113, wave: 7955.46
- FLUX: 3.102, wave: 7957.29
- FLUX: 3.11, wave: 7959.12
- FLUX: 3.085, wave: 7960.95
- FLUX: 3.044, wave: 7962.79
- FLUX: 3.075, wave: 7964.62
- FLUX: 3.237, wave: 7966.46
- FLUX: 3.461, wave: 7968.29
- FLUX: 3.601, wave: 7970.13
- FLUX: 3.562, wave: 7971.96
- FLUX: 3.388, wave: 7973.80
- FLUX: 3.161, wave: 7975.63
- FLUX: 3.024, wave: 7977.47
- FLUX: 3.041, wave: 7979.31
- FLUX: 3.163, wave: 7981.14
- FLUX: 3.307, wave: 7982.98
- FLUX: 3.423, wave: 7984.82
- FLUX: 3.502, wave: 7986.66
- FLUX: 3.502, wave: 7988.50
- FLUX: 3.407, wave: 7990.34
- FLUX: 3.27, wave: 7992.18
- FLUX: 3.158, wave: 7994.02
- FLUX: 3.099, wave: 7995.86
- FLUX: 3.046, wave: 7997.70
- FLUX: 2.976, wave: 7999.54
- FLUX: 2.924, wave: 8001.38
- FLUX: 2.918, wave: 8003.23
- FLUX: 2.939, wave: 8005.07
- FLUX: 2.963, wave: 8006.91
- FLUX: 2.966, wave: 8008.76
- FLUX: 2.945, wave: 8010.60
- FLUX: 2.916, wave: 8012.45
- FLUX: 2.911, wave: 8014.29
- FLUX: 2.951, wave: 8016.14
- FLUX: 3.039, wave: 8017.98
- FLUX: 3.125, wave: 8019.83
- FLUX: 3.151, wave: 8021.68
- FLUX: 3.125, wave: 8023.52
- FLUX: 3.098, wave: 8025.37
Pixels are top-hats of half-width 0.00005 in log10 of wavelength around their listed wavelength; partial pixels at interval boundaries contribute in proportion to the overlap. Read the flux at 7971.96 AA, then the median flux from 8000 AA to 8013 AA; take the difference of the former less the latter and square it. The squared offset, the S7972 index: 0.388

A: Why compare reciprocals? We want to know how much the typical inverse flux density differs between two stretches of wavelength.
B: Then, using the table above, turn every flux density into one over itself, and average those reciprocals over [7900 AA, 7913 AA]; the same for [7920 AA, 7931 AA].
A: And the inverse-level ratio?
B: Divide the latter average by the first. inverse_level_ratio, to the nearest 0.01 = 1.00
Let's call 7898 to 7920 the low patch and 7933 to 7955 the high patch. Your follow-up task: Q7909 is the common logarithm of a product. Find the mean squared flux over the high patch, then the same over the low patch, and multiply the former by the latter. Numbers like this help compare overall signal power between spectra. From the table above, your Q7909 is 2.00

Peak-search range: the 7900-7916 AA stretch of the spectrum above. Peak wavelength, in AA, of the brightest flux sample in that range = 7900.69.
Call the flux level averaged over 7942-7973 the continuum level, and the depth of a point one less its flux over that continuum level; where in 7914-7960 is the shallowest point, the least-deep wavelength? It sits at 7940.82 AA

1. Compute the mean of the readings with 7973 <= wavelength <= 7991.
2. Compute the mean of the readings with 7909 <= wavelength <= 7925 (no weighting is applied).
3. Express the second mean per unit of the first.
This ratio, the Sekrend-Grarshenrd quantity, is 0.94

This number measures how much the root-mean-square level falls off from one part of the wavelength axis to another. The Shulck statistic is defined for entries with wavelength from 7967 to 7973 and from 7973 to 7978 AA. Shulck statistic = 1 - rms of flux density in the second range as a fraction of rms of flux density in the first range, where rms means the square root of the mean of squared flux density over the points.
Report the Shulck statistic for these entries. 0.10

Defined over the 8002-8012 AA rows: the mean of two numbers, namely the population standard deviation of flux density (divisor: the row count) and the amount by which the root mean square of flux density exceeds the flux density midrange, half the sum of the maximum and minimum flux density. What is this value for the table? 0.011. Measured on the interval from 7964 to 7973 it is 0.128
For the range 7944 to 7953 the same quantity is 0.019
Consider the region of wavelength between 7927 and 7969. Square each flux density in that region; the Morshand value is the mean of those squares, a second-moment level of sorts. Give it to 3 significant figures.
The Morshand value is 10.1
